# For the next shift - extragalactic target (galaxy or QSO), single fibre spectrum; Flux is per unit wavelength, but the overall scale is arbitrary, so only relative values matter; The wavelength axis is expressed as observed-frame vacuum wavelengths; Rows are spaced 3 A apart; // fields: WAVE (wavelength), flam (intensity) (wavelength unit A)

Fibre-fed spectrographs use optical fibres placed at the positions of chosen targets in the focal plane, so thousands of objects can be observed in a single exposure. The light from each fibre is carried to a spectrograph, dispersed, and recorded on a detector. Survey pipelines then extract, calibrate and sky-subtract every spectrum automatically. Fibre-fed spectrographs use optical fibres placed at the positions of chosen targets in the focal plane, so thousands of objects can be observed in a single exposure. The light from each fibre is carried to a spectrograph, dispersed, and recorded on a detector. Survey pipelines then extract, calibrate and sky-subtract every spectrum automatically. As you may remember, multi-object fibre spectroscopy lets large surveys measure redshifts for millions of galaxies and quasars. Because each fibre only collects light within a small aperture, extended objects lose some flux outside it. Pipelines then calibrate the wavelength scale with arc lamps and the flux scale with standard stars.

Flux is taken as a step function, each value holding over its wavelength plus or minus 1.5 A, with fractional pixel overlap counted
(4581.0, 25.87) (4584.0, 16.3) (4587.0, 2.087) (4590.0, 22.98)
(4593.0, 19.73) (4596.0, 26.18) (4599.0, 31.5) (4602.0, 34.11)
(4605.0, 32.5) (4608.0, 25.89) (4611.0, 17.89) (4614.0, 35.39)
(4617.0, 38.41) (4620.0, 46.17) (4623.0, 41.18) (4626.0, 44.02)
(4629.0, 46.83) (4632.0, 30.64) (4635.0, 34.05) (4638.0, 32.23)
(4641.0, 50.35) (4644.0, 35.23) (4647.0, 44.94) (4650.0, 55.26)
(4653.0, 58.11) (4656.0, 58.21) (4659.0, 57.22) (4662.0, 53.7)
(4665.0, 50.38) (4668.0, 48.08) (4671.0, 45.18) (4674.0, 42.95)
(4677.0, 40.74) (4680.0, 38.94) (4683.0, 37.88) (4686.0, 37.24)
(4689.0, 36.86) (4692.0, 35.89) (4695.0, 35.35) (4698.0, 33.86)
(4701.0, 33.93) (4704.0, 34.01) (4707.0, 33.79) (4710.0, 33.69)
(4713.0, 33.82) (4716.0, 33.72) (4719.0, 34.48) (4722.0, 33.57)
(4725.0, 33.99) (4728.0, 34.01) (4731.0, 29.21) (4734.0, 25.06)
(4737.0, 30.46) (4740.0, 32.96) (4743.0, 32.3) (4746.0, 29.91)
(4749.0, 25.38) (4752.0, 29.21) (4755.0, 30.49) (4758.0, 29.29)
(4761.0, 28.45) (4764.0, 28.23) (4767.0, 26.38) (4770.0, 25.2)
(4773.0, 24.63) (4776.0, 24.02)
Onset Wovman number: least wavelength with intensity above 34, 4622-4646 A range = 4623.0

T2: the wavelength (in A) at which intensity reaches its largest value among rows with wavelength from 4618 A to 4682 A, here 4656.0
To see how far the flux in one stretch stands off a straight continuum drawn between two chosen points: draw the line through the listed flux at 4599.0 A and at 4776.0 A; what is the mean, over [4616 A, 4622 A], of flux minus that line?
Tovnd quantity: 12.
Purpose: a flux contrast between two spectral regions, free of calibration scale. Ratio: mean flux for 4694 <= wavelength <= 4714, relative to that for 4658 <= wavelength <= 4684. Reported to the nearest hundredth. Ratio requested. 0.74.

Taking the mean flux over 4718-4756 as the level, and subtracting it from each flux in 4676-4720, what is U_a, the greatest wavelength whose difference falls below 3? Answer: 4716.0 A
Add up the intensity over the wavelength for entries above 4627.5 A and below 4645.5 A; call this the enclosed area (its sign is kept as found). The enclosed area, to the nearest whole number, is 688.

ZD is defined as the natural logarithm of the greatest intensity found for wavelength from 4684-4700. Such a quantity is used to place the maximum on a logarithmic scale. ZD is 3.62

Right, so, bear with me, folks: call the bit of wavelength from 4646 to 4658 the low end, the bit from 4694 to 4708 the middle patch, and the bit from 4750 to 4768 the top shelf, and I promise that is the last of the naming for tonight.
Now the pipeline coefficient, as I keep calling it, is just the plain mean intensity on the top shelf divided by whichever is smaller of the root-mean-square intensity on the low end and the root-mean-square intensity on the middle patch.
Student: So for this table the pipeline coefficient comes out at 0.84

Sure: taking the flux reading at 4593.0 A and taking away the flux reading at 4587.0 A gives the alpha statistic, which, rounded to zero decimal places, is 18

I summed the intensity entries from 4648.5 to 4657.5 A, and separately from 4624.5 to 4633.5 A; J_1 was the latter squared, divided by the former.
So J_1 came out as 86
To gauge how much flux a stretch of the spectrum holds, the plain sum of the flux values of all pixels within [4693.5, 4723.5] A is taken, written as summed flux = 340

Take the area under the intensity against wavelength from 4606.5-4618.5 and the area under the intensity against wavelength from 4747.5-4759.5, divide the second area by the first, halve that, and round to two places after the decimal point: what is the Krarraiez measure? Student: 0.49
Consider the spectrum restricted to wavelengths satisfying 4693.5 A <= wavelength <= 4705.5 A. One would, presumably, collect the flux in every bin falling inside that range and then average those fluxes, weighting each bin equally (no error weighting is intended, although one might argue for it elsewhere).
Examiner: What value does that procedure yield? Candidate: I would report 34.3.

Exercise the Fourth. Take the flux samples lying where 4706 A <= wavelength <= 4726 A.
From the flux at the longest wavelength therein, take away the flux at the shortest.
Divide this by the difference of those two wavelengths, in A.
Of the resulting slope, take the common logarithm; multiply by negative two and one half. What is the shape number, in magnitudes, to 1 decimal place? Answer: 4.9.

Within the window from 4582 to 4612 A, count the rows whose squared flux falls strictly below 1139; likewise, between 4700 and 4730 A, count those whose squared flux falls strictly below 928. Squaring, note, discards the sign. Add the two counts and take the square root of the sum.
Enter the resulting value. 3.00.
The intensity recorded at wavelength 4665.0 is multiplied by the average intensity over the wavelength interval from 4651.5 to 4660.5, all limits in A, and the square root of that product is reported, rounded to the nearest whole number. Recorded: 54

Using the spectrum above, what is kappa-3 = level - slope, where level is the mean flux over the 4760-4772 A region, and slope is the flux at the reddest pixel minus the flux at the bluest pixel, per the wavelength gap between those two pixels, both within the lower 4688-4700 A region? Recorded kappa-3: 27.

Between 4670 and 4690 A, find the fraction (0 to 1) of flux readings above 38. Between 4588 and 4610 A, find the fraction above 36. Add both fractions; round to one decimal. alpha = 0.6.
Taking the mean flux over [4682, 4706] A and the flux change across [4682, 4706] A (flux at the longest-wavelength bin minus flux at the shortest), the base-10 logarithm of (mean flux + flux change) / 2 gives 1.20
